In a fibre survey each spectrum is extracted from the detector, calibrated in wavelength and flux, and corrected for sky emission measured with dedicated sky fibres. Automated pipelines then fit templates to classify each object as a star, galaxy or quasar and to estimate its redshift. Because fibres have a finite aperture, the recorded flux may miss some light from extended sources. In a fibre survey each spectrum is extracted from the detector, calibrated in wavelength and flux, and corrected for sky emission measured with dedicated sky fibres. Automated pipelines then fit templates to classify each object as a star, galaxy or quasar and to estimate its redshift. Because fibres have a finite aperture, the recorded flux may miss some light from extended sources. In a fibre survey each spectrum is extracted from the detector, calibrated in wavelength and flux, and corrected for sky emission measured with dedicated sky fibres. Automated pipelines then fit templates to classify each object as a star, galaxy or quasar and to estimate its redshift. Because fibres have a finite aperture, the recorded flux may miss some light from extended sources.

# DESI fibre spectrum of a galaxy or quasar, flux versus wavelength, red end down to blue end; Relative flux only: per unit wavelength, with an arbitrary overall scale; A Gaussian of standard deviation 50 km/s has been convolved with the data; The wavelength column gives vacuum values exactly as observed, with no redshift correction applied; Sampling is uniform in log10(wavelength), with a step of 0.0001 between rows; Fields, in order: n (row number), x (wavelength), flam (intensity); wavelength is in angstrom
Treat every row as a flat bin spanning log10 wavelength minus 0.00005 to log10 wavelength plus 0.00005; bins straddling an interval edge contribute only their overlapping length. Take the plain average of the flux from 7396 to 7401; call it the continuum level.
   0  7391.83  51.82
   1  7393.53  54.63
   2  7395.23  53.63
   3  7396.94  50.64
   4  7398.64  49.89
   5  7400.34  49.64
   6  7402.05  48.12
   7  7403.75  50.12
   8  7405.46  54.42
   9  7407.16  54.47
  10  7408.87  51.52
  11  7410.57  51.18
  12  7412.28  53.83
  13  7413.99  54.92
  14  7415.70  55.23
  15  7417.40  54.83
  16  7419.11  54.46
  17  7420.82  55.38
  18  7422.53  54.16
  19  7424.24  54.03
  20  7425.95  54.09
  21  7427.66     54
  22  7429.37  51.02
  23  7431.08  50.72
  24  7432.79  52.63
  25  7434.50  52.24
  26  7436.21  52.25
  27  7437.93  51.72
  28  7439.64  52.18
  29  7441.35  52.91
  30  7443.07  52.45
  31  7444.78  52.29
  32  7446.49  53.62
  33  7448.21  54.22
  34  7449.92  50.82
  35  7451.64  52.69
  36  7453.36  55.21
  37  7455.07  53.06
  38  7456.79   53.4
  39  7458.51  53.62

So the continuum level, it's 50.1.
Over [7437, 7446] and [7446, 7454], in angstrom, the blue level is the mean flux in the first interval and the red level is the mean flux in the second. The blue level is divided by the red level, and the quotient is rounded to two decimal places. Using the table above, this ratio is 0.98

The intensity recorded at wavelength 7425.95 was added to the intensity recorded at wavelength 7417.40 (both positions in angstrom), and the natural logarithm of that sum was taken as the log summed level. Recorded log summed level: 4.691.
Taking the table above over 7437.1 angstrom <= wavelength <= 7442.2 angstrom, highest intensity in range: 52.91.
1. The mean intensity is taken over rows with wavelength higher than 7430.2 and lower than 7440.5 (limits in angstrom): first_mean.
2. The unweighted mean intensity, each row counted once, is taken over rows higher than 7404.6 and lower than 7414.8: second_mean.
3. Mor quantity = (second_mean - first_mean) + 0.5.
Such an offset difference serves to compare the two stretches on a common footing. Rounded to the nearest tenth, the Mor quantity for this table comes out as 1.9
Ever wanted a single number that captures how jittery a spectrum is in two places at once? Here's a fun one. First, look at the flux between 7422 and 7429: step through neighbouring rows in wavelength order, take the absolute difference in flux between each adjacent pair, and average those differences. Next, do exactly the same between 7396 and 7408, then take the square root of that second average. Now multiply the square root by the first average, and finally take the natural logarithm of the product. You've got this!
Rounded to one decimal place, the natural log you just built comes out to -2.2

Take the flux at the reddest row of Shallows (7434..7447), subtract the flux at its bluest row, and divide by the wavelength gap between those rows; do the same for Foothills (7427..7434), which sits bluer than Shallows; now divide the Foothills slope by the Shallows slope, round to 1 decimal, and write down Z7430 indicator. -2.3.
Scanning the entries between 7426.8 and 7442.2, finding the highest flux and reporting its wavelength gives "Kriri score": 7427.66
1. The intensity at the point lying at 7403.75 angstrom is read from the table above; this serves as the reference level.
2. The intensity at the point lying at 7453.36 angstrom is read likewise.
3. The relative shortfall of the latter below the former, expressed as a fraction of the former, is -0.10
